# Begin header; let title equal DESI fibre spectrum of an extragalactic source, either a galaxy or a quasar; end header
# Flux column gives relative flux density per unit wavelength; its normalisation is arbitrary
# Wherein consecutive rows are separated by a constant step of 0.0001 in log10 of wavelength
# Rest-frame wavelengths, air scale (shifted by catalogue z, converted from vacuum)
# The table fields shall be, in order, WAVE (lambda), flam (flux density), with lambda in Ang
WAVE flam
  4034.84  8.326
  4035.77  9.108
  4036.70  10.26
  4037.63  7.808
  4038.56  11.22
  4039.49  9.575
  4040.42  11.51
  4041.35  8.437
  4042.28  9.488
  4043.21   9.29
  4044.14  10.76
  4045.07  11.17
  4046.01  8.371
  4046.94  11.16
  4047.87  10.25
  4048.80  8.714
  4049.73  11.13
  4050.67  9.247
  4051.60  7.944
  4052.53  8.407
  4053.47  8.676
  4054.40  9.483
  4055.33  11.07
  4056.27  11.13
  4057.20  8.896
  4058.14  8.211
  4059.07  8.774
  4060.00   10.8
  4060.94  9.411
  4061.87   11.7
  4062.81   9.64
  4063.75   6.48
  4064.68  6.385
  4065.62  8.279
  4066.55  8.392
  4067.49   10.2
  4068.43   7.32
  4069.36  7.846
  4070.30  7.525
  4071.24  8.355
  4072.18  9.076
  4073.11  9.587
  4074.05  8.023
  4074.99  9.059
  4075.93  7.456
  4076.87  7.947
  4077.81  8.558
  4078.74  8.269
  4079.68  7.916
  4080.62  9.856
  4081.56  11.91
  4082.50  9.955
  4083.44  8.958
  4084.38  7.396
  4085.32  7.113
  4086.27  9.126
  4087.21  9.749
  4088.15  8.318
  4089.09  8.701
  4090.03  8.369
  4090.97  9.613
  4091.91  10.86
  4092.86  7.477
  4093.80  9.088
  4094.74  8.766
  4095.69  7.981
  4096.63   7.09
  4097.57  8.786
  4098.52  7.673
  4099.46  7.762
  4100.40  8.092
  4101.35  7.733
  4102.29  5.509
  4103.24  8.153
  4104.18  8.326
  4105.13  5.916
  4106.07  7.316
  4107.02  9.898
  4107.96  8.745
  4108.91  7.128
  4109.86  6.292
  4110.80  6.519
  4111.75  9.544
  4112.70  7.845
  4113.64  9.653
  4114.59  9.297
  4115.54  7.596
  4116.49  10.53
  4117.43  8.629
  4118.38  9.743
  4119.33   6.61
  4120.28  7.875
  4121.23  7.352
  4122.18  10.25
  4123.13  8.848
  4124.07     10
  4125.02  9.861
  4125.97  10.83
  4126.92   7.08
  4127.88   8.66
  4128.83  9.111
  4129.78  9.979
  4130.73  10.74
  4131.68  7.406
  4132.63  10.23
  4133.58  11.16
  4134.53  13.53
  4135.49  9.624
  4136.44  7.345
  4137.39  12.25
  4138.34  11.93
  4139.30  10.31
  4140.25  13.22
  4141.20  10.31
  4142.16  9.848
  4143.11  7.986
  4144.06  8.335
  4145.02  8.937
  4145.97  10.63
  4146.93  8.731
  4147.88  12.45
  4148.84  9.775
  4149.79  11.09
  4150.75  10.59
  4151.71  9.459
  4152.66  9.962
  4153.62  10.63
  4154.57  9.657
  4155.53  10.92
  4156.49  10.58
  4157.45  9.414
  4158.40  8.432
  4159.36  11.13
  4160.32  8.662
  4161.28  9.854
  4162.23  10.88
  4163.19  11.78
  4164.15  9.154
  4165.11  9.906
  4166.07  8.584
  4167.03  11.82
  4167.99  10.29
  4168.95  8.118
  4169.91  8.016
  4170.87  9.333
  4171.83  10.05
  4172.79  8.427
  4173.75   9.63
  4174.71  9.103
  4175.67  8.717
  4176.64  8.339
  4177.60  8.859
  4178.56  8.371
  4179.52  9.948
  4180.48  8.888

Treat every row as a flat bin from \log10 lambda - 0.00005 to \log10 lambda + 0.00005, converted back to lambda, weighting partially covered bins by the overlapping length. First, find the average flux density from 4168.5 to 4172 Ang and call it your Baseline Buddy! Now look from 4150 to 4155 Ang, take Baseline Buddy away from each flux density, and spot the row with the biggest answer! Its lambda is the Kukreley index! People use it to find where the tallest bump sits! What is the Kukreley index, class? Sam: 4153.62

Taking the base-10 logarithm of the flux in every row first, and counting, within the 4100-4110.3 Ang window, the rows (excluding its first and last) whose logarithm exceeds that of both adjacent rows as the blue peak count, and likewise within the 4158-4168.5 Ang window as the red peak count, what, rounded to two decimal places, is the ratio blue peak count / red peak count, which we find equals 0.50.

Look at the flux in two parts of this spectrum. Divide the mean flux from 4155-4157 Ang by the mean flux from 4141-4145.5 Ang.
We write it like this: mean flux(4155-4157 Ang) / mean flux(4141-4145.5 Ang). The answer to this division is 1.18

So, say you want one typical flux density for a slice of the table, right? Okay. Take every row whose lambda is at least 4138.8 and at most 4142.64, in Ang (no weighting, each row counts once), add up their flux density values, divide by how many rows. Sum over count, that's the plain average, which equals 10.9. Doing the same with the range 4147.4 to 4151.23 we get 11.0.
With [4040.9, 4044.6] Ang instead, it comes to 9.5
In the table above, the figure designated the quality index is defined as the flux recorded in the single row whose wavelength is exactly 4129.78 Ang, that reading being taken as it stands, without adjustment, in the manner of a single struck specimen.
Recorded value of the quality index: 9.979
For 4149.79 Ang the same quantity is 11.09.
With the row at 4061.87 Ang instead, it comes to 11.7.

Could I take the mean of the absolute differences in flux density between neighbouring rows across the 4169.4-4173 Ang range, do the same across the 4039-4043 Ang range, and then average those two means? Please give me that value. 1.62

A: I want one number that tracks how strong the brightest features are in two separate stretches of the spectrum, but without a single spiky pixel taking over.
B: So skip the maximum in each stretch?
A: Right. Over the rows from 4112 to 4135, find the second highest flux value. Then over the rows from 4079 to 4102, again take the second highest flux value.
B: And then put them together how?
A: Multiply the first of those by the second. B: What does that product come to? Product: 121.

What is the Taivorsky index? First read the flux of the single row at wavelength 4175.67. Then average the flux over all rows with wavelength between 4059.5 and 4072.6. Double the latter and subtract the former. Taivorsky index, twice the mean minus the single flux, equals 8.6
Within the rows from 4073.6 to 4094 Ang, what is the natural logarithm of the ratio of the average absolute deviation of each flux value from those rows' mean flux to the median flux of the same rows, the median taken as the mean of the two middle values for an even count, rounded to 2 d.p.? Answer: -2.24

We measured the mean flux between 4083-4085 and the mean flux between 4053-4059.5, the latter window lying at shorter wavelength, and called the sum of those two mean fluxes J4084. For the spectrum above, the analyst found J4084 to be 17.6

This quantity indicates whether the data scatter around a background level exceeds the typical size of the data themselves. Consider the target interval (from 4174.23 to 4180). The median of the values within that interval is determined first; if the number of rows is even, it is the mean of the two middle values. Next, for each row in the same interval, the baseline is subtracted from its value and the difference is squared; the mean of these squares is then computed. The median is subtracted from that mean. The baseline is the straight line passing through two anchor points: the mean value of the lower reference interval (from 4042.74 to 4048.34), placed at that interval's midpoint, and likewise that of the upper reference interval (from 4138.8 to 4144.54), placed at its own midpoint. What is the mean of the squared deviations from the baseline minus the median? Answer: -7.4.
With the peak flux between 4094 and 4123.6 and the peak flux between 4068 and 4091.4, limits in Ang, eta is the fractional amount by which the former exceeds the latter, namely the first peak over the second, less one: -0.12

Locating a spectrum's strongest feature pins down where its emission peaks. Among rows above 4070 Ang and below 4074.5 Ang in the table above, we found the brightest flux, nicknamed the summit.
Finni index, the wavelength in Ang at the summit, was 4073.11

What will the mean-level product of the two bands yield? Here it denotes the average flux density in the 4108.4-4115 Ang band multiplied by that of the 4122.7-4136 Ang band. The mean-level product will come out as 79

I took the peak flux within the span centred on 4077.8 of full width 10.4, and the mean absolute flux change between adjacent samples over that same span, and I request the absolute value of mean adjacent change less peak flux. 10.7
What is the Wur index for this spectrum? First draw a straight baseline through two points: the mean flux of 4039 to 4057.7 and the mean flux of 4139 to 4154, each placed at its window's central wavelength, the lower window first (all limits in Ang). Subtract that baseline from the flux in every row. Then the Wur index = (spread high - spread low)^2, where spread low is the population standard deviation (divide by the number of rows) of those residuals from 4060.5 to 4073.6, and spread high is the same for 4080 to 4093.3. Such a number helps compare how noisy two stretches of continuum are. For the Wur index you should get 0.01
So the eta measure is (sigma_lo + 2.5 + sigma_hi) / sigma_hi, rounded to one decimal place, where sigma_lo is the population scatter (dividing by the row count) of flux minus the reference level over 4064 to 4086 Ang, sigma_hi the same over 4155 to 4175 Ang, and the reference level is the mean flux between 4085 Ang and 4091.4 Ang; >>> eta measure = 4.3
